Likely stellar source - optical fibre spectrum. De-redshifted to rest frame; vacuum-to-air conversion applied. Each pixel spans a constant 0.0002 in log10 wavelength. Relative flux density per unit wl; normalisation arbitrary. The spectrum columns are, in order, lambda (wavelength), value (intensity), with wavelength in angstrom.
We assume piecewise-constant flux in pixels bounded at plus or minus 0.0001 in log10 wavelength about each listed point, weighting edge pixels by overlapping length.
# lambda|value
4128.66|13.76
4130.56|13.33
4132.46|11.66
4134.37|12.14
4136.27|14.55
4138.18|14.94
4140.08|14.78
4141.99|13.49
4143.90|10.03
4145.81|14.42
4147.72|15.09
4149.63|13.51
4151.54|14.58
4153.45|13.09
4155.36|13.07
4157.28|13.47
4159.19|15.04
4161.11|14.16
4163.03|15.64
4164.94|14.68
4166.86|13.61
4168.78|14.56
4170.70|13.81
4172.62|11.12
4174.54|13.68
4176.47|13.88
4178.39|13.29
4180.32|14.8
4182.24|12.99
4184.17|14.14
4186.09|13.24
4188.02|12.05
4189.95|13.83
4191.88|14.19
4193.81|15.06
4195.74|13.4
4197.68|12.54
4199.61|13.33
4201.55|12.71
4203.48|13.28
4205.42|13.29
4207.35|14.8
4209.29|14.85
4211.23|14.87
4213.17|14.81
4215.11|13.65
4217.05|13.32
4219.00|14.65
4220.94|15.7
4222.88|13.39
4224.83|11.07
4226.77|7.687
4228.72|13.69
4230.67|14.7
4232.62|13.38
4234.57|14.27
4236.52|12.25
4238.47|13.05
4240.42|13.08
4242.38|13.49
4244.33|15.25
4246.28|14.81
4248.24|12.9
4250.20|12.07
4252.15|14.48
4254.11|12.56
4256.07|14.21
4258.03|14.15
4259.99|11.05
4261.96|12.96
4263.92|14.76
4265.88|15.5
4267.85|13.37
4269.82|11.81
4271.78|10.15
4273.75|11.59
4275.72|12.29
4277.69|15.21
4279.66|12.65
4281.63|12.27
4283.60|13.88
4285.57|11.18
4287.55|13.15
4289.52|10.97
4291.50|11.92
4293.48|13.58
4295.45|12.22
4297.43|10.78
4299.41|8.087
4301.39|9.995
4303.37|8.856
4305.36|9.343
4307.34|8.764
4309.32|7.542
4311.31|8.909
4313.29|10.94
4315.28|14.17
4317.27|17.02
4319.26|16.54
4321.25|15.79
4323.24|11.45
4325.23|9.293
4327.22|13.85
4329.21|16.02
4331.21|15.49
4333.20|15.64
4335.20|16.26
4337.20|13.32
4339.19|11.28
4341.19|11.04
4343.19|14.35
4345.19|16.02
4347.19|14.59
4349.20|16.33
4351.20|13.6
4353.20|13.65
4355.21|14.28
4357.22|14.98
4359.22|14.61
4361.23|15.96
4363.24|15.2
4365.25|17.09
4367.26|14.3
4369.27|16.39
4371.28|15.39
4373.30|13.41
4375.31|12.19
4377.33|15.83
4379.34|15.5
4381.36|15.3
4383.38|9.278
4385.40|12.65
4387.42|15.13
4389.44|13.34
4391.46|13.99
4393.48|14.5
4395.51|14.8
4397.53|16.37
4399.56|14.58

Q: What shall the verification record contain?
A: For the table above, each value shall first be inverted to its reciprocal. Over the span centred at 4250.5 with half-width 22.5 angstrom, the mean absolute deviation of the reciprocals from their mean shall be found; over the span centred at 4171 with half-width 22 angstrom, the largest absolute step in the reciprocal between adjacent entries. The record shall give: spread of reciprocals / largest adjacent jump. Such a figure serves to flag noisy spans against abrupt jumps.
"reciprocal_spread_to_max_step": 0.35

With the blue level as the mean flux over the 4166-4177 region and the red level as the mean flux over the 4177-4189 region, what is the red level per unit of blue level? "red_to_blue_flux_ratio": 1.00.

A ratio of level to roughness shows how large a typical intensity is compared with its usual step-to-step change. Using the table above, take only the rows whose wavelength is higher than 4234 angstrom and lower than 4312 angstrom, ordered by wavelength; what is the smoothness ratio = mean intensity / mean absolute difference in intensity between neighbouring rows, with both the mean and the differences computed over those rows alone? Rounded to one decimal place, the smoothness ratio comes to 8.2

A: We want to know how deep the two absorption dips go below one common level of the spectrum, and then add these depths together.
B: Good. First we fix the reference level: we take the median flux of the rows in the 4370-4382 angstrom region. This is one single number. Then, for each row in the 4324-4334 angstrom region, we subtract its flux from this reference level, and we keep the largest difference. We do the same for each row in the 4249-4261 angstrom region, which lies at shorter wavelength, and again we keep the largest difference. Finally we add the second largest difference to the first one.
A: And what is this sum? 10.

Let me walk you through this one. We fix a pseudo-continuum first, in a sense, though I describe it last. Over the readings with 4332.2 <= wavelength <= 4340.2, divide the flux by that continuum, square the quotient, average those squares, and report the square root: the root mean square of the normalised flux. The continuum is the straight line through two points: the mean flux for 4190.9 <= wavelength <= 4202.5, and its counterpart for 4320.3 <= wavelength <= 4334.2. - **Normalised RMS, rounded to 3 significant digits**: 1.02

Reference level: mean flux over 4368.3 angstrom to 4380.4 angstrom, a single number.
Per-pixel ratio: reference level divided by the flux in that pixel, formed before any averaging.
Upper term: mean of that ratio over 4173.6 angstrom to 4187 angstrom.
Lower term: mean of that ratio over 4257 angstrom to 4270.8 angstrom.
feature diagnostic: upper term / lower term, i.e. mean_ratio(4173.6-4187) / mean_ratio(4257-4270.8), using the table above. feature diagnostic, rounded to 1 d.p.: 1.0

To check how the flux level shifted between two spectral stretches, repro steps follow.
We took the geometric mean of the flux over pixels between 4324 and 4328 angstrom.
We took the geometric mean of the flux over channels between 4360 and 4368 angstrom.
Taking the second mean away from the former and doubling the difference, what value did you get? -8.5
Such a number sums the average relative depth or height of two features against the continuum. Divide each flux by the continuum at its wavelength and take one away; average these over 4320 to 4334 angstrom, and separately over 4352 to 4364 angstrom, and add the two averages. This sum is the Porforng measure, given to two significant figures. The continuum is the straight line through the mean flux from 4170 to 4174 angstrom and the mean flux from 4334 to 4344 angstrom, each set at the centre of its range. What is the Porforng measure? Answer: 0.16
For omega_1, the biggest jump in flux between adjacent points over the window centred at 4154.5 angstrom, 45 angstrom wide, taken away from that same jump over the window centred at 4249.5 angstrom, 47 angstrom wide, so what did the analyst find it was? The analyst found 1.6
